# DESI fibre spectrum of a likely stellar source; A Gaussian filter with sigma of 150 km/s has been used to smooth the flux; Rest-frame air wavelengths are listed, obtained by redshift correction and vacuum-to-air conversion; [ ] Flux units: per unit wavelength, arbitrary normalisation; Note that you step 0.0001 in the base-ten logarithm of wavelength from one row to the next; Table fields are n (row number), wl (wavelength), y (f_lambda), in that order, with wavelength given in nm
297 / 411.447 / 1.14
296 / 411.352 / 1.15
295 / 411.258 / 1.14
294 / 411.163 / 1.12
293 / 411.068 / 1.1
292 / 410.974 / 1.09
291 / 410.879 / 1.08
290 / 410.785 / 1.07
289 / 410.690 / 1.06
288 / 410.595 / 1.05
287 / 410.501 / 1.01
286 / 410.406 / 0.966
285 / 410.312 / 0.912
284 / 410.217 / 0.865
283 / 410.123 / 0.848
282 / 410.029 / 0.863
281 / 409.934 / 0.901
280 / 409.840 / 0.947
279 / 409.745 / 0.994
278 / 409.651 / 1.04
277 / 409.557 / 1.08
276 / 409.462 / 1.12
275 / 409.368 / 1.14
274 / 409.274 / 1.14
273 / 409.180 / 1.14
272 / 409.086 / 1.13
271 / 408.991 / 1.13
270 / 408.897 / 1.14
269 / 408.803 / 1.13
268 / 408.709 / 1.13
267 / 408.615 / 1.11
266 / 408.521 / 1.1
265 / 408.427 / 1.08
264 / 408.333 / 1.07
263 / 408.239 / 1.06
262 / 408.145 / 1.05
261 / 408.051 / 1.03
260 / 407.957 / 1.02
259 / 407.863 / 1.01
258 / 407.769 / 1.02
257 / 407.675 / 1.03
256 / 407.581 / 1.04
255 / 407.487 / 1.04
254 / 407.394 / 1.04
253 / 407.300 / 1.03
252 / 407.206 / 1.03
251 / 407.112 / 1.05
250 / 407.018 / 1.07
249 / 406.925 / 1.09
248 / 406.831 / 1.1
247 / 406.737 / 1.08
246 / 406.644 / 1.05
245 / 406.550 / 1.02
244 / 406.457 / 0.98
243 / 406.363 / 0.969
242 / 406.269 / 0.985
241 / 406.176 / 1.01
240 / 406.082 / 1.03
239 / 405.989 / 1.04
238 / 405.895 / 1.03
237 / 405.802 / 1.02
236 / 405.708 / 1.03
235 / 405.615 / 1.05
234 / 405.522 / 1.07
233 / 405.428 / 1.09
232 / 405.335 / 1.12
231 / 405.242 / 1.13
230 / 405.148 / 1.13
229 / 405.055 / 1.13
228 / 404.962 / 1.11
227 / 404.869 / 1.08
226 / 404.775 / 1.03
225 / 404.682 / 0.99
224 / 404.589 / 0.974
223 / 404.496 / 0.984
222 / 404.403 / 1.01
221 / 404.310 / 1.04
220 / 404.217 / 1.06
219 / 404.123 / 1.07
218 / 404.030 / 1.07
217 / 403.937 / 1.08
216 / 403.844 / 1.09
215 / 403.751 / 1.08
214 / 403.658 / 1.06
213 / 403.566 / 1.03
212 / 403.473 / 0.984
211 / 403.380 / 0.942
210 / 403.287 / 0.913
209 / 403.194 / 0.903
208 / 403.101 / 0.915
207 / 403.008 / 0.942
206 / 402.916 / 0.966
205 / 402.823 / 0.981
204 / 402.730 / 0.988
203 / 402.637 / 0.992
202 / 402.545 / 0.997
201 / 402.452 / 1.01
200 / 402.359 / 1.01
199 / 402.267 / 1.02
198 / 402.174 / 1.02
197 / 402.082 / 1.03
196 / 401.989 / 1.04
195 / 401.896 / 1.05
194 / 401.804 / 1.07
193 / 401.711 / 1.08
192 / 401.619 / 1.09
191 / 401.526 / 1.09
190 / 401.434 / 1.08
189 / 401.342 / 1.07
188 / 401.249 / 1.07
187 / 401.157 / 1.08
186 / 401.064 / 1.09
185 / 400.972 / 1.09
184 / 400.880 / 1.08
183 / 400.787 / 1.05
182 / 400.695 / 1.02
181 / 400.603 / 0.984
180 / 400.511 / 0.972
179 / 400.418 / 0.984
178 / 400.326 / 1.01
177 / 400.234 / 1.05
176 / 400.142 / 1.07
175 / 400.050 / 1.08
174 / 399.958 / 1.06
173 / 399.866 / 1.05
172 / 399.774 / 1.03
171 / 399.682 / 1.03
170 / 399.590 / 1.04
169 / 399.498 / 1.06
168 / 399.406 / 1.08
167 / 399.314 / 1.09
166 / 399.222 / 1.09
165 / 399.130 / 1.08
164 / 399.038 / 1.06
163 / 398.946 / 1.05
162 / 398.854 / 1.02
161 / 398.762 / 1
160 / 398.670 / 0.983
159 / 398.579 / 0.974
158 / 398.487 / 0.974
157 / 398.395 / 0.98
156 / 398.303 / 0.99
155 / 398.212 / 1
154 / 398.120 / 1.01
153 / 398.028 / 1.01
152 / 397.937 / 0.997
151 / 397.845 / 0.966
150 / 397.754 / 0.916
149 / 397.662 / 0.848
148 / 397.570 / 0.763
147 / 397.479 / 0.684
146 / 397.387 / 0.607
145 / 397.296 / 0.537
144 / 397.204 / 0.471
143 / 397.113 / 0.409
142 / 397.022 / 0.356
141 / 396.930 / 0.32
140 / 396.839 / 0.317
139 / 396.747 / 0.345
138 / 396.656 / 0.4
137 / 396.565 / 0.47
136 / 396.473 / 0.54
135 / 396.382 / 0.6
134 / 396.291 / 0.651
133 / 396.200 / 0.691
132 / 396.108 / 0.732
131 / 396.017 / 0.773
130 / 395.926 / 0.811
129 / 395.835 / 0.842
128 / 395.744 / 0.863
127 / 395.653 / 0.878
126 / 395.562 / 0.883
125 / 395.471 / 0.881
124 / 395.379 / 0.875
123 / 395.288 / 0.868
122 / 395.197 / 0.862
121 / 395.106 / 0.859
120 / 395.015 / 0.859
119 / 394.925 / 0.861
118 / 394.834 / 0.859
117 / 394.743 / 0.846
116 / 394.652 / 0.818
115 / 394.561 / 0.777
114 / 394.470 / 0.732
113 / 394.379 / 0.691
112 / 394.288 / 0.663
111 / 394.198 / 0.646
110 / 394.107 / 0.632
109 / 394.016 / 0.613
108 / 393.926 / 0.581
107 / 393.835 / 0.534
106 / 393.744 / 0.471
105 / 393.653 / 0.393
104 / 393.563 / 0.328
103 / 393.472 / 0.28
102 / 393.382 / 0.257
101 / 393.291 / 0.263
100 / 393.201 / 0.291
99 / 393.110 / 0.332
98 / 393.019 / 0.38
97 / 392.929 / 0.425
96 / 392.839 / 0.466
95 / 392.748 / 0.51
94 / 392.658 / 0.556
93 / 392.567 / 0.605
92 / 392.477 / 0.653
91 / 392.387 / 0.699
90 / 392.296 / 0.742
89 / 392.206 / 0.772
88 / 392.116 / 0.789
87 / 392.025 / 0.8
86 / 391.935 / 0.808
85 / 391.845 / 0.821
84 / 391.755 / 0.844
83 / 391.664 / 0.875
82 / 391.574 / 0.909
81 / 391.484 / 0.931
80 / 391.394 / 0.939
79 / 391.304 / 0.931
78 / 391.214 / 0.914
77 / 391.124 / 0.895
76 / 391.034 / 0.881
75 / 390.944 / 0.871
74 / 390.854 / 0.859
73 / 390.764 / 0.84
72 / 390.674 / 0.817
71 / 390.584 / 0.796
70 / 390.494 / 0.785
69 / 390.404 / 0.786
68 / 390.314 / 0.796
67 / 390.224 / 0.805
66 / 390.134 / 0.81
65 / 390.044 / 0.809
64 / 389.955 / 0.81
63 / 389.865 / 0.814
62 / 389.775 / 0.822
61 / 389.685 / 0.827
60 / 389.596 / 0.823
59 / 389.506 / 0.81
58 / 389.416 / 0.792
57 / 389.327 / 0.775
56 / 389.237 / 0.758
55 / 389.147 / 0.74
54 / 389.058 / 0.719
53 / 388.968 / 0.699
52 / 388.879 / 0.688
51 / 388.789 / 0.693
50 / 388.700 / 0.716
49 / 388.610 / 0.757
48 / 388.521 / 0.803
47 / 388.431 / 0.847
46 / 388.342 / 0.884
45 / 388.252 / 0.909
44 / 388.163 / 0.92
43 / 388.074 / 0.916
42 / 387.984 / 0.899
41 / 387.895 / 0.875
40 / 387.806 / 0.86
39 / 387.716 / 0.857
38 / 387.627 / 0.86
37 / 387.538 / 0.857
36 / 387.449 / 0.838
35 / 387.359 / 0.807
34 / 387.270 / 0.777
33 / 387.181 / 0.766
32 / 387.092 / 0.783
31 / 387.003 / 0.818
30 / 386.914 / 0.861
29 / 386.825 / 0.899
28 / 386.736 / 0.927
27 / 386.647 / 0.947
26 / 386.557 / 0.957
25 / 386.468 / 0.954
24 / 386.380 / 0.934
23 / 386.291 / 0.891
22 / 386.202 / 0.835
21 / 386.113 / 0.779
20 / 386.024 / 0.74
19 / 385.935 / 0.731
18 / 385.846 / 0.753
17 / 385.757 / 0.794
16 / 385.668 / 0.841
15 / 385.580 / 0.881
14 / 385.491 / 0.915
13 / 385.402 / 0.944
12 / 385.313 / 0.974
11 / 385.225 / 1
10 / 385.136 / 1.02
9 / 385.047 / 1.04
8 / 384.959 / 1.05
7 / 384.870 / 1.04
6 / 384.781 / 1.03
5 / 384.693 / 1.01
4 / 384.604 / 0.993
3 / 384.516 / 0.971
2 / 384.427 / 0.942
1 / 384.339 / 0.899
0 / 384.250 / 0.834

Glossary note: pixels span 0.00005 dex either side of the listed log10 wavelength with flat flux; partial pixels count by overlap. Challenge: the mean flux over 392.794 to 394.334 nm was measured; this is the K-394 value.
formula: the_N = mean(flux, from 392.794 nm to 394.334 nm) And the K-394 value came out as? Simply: 0.44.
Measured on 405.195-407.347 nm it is 1.05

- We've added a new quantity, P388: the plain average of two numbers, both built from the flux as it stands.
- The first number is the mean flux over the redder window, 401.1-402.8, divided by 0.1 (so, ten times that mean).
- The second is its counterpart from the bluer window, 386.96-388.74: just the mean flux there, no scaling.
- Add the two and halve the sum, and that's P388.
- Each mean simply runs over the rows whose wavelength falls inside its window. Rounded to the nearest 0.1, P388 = 5.6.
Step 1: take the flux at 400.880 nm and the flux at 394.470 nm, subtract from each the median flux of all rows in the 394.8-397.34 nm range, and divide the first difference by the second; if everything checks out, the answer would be -16.0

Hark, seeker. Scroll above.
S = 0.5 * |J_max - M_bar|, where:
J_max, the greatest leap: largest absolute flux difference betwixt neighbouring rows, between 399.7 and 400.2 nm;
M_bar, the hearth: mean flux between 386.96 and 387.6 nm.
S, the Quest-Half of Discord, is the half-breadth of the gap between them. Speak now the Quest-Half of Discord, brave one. 0.39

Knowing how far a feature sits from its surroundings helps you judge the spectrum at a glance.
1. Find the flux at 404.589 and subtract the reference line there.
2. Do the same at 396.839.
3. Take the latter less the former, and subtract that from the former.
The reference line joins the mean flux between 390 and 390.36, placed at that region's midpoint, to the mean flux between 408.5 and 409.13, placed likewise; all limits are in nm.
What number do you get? 0.4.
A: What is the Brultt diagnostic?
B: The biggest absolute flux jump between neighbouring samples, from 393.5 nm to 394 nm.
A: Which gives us 0.078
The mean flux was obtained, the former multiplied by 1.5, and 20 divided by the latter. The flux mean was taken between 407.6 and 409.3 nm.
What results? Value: 12.3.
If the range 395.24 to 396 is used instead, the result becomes 15.5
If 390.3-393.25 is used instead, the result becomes 18.1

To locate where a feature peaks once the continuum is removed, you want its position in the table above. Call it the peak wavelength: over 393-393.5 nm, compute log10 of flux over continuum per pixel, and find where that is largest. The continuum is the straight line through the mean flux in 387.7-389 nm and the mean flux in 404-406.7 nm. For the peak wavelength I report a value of 393.019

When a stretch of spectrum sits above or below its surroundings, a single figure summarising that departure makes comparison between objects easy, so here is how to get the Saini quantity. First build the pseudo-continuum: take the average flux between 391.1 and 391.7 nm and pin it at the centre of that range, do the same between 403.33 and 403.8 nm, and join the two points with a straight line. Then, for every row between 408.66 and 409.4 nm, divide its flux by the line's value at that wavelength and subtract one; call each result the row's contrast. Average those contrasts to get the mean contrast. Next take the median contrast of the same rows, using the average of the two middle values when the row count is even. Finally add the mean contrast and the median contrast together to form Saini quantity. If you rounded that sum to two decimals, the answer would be 0.13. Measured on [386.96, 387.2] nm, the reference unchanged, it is -0.21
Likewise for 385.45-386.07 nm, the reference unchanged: -0.15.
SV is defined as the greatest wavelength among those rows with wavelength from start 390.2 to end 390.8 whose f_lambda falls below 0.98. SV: 390.764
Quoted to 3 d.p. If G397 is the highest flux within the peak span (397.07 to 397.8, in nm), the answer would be 0.916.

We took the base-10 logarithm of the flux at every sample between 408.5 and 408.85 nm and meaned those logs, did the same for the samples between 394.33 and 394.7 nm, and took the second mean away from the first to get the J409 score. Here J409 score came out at 0.17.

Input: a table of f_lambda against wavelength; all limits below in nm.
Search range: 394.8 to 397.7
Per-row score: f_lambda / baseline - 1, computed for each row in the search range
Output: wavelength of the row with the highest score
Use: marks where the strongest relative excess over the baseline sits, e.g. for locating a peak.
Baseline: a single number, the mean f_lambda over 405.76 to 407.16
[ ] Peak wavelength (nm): 395.562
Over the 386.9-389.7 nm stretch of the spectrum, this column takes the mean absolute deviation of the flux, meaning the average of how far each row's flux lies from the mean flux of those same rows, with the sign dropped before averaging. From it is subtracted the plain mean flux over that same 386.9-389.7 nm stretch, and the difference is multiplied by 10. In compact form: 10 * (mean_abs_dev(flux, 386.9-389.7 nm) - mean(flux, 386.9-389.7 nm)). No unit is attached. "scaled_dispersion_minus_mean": -8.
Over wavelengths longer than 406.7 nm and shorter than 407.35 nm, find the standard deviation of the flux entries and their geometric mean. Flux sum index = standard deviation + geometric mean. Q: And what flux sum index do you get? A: 1.09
